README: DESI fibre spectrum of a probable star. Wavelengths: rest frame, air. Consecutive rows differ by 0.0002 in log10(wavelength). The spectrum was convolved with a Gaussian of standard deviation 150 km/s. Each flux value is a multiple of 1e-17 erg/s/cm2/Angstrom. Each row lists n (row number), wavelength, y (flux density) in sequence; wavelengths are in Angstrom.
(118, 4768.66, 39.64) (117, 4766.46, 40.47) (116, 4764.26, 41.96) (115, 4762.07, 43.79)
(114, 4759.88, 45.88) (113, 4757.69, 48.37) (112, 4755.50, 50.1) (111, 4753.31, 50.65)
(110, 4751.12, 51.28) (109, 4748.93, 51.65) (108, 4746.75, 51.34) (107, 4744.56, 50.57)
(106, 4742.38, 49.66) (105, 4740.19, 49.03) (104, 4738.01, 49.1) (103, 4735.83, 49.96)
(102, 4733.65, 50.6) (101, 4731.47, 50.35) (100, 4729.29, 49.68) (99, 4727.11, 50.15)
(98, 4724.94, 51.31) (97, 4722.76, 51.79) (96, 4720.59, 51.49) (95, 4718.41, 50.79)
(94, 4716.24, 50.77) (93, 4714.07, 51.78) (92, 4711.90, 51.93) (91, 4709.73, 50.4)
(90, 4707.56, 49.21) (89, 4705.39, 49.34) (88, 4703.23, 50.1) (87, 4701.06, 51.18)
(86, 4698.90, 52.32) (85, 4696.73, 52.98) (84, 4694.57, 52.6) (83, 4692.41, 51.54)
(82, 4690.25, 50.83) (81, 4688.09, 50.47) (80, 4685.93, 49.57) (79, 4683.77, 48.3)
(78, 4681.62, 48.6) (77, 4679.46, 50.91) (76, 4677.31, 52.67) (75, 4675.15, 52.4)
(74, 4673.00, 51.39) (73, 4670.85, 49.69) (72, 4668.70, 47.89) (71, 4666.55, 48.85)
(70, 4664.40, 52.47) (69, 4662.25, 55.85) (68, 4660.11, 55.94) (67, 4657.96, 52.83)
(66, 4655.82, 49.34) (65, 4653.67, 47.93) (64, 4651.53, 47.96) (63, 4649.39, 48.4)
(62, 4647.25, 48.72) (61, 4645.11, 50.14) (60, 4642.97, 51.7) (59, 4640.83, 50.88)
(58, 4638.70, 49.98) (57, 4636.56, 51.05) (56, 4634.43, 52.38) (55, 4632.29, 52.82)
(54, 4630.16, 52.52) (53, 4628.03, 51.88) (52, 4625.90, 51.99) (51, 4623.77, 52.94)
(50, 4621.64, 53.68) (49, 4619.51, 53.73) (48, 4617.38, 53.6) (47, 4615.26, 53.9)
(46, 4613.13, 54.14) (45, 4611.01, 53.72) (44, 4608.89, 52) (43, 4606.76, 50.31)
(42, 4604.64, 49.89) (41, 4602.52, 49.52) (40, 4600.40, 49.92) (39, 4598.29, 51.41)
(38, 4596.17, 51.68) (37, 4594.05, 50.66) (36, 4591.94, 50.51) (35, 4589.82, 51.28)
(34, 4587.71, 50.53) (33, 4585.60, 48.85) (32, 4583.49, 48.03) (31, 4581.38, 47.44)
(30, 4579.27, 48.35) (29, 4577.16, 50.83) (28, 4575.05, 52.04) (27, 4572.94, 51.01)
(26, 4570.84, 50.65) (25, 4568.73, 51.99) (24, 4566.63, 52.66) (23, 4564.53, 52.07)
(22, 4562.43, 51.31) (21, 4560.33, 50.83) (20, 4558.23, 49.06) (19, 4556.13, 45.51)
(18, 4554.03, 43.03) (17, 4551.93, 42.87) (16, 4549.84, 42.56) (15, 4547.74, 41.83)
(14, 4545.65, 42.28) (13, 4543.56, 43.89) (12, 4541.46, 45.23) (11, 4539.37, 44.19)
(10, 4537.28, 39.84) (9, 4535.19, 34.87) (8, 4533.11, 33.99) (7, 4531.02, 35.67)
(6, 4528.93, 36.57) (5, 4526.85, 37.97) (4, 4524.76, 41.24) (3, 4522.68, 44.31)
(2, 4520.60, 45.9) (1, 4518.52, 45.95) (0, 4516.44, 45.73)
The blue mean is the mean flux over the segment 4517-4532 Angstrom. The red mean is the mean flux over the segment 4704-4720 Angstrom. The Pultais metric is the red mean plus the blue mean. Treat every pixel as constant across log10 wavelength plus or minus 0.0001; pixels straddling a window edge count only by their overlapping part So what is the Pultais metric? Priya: 92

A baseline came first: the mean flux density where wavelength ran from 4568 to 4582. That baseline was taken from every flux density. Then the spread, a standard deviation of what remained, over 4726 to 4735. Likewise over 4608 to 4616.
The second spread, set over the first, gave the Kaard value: 2.5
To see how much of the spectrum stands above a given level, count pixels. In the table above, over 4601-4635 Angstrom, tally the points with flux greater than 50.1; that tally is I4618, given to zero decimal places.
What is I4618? 14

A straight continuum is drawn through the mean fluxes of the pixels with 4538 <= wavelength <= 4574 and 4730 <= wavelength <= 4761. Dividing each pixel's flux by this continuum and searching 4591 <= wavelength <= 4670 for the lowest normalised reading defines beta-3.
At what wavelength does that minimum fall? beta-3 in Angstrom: 4668.70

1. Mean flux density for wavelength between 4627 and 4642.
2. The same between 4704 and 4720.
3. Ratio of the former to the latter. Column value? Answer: 1.02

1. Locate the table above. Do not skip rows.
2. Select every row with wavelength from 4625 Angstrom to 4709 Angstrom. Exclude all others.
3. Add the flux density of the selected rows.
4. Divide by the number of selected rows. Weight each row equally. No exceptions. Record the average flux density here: 50.9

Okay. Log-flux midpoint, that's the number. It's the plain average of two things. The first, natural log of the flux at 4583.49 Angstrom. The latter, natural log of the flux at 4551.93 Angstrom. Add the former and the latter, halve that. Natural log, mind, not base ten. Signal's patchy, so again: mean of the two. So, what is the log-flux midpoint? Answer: 3.81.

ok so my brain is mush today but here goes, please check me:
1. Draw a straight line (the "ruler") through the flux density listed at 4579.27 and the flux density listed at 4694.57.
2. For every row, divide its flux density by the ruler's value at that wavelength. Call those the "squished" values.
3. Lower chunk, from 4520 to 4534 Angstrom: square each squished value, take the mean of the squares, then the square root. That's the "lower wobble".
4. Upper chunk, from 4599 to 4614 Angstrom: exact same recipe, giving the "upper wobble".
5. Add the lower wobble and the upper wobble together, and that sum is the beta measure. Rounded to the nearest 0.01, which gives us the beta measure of 1.89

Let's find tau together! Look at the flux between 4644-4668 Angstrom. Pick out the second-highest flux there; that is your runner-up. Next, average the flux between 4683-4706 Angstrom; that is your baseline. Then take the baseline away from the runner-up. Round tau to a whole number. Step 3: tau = 5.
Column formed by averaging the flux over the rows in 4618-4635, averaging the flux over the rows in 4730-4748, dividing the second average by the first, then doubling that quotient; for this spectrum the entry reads 1.90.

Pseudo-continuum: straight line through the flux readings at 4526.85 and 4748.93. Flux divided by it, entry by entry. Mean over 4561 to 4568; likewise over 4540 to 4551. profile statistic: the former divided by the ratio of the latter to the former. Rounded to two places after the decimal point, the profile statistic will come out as 1.51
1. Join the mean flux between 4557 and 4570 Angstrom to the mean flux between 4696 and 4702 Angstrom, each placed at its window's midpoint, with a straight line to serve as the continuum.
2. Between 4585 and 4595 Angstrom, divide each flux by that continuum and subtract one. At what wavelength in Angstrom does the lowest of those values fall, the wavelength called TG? 4585.60 Angstrom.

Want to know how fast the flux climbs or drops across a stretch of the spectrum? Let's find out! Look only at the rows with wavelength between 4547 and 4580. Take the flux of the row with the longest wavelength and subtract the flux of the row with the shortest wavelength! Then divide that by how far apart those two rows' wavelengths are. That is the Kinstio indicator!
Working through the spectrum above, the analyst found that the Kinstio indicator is 0.21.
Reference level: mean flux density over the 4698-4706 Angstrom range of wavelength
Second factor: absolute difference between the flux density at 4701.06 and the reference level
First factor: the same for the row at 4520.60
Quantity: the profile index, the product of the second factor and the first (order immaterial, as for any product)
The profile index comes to 2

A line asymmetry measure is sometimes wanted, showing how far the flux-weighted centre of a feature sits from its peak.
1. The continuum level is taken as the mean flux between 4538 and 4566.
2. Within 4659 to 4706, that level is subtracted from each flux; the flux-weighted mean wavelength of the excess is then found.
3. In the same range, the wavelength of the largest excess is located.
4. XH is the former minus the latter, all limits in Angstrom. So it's 21.3 Angstrom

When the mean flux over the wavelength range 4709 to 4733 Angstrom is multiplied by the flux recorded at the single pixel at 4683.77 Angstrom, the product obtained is 2461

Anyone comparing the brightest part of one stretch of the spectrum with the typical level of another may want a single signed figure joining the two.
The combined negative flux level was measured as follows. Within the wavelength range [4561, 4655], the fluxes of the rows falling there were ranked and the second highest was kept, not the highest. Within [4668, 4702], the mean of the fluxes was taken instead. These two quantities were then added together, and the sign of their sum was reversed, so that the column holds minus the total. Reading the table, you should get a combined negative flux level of -105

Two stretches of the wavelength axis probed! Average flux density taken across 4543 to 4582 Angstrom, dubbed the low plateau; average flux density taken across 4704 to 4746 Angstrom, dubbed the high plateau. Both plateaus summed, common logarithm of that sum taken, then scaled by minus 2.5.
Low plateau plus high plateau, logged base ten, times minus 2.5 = -4.98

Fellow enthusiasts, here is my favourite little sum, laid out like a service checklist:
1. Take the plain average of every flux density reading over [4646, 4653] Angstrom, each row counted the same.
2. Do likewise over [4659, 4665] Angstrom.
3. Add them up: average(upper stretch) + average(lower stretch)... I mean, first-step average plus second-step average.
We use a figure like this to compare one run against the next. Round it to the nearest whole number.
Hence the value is 103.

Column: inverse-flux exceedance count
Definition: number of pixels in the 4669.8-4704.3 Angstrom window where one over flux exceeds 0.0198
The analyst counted 6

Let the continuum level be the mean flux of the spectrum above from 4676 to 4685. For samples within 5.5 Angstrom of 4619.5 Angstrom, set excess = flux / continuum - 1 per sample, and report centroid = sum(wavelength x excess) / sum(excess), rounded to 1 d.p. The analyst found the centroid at 4619.3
